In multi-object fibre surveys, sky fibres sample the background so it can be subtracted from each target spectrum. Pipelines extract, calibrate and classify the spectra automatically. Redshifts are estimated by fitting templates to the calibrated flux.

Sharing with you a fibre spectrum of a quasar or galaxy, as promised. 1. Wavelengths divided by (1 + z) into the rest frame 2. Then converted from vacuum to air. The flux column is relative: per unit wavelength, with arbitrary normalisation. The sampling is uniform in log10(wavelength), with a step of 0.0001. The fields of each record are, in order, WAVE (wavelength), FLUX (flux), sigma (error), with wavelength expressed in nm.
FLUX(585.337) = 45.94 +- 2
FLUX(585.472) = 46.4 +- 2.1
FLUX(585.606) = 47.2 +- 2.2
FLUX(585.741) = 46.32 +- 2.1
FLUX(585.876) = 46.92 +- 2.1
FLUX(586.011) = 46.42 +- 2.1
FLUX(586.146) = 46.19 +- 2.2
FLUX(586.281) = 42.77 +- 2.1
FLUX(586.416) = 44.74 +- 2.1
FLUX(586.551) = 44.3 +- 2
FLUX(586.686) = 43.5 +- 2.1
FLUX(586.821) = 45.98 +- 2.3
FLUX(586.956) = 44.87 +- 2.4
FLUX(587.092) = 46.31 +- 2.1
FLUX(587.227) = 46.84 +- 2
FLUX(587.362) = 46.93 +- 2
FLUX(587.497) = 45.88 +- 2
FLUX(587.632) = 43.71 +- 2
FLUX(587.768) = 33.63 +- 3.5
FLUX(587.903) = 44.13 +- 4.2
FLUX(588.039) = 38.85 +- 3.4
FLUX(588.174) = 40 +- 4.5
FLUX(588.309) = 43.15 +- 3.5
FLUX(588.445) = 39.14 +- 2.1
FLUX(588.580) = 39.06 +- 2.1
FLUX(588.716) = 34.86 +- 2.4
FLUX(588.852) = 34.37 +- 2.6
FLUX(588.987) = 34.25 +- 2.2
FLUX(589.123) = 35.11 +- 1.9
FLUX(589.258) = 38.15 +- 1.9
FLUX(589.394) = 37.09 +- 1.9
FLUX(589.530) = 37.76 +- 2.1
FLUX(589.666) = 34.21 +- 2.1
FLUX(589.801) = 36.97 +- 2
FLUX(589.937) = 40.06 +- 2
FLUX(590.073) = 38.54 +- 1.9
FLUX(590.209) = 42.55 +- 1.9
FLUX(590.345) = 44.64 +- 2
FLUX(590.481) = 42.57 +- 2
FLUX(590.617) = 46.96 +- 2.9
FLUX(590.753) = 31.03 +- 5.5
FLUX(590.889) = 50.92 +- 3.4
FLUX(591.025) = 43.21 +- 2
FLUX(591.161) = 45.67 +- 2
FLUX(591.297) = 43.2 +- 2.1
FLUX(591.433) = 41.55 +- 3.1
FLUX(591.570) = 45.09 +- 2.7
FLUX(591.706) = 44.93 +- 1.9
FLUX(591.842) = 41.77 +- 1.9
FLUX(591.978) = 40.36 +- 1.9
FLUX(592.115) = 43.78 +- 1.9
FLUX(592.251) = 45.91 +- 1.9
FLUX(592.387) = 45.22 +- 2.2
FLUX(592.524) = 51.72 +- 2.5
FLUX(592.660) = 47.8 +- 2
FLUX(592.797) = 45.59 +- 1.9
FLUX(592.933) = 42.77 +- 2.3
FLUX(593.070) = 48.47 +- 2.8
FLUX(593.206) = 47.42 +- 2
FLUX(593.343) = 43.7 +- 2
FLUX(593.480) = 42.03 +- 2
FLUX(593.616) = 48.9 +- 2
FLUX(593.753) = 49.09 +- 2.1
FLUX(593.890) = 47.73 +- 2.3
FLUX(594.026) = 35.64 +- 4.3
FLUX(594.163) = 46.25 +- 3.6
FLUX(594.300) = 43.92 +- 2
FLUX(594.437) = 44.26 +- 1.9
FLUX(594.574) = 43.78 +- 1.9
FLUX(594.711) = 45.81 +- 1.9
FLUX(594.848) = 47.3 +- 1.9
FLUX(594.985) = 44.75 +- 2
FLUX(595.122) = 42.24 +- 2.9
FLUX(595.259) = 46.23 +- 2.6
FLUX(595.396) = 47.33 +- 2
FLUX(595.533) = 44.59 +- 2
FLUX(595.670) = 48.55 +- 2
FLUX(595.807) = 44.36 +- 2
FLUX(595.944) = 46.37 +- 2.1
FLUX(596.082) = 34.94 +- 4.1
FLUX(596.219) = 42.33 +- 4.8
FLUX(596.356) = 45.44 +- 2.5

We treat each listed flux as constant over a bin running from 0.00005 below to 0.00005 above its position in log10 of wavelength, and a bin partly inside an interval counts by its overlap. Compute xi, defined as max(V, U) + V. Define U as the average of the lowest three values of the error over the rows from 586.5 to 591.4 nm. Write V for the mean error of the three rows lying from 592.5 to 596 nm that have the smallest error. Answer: 3.80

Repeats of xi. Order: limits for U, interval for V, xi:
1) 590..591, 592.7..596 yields 3.83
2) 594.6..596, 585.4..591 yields 3.83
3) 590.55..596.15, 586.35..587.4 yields 4.00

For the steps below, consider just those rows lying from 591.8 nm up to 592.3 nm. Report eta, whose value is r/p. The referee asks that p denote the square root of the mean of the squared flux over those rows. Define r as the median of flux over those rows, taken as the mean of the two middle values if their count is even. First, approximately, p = 43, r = 42.8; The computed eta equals 0.99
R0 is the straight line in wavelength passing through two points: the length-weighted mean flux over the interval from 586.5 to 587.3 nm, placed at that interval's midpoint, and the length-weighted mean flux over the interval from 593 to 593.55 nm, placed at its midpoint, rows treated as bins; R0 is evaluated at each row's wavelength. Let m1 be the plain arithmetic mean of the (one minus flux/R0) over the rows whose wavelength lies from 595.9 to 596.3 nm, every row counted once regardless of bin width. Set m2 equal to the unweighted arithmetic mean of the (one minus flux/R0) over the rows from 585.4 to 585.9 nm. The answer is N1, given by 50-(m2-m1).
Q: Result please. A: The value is 50.1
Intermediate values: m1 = 0.09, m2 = -0.031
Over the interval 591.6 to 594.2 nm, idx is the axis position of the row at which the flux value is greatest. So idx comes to 592.524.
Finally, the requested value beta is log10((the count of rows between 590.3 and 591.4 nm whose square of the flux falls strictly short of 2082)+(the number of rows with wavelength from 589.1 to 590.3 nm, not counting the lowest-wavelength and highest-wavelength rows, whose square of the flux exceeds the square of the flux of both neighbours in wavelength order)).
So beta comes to 0.90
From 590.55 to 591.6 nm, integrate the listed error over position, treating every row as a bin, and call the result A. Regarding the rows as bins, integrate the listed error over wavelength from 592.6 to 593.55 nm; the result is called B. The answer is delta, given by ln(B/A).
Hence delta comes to -0.4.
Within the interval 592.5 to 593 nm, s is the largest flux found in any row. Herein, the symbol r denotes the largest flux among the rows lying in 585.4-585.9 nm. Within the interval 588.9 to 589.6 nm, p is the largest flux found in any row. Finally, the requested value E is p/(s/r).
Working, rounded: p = 38.15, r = 47.2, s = 51.72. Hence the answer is 35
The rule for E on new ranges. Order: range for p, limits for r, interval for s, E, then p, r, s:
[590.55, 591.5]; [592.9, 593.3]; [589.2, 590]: 62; 50.92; 48.47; 40.06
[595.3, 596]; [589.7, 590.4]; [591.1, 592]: 47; 48.55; 44.64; 45.67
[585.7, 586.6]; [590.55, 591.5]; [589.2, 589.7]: 63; 46.92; 50.92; 38.15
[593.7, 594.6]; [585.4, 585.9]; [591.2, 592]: 51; 49.09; 47.2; 45.09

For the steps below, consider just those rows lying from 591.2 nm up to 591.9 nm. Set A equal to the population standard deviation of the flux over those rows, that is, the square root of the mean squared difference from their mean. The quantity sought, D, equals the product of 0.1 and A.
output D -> 0.15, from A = 1.5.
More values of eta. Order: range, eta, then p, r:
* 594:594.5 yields 1.03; 43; 44.1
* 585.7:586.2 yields 1.00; 46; 46.4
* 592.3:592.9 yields 0.98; 48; 46.7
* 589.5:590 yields 1.00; 37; 37.4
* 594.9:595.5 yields 1.01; 45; 45.5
